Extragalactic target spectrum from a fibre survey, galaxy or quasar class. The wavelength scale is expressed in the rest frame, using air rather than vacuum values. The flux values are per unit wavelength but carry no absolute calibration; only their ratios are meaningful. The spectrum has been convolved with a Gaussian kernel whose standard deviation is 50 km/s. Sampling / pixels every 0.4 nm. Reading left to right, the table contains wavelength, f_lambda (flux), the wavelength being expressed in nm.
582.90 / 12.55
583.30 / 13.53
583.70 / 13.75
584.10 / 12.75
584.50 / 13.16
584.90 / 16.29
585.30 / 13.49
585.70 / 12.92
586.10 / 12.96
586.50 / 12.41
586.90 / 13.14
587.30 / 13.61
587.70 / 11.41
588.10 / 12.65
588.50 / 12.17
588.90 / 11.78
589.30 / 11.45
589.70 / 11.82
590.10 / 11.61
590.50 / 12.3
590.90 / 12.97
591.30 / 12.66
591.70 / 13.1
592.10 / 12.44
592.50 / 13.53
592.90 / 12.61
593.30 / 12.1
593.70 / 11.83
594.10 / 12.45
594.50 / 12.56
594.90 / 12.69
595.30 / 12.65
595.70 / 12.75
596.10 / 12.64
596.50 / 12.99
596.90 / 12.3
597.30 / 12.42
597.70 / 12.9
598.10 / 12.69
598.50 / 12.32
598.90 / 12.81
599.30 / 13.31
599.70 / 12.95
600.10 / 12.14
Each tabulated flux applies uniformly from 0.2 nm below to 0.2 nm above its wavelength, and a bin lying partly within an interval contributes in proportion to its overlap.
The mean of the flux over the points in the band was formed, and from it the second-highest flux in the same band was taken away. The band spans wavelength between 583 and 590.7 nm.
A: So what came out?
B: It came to -1.0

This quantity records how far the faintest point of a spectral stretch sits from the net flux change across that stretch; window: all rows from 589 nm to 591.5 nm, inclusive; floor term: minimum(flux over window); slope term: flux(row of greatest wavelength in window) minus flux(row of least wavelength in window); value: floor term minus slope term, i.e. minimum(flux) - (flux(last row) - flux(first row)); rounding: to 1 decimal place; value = 10.2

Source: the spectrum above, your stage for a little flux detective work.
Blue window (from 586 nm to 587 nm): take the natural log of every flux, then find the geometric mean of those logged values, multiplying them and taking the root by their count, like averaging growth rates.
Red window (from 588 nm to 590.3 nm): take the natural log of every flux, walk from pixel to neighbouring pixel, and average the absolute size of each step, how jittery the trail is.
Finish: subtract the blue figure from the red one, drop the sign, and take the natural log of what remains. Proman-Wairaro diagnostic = 0.925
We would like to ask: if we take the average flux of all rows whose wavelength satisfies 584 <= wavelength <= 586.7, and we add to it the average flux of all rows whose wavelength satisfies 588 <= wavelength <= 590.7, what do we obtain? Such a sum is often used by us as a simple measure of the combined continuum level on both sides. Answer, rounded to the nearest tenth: 25.4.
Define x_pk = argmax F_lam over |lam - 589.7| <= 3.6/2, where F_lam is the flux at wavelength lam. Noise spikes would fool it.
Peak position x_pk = 590.90 nm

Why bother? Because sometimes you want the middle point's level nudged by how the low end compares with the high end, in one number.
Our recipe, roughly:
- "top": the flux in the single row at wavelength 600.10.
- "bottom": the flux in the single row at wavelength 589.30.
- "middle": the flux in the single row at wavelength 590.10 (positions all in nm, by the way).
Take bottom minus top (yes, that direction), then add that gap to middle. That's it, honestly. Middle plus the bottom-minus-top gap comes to 10.9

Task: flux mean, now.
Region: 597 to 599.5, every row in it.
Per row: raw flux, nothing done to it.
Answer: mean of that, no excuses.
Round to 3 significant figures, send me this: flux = 12.7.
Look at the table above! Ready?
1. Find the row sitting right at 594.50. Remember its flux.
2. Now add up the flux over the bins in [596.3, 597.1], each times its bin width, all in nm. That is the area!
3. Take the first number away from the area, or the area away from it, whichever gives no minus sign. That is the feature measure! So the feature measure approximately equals 2.4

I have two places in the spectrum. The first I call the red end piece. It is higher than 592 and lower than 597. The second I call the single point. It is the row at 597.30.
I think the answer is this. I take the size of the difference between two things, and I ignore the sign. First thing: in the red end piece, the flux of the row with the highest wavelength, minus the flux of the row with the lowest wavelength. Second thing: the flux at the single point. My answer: 12.6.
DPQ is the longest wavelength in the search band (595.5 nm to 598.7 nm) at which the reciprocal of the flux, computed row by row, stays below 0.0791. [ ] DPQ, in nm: 598.10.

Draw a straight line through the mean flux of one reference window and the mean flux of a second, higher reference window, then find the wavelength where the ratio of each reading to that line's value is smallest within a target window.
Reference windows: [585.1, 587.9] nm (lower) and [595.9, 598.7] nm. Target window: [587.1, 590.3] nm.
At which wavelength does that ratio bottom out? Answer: 587.70 nm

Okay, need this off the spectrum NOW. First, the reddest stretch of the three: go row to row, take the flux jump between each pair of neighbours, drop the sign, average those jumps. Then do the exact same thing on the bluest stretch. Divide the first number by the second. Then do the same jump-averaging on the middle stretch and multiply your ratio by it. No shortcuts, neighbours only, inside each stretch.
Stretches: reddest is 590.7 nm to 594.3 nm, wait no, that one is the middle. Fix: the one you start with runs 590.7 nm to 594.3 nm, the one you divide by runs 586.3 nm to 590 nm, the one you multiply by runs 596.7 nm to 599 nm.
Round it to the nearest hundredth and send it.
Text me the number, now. 0.26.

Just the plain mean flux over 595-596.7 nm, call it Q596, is 12.8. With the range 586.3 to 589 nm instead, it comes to 12.5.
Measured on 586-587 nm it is 12.8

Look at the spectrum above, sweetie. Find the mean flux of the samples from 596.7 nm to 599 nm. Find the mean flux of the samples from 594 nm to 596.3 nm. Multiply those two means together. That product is 159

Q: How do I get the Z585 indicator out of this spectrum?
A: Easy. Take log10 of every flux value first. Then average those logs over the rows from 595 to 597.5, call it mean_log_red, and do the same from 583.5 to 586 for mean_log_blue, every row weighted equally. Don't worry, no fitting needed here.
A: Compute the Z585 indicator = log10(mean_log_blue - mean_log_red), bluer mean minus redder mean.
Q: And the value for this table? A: -1.5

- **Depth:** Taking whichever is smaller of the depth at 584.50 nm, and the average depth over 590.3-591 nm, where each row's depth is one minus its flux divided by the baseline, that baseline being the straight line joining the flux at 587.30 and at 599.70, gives 0.04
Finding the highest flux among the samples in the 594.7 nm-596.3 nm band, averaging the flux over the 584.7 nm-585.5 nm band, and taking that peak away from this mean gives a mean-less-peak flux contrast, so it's 2.1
